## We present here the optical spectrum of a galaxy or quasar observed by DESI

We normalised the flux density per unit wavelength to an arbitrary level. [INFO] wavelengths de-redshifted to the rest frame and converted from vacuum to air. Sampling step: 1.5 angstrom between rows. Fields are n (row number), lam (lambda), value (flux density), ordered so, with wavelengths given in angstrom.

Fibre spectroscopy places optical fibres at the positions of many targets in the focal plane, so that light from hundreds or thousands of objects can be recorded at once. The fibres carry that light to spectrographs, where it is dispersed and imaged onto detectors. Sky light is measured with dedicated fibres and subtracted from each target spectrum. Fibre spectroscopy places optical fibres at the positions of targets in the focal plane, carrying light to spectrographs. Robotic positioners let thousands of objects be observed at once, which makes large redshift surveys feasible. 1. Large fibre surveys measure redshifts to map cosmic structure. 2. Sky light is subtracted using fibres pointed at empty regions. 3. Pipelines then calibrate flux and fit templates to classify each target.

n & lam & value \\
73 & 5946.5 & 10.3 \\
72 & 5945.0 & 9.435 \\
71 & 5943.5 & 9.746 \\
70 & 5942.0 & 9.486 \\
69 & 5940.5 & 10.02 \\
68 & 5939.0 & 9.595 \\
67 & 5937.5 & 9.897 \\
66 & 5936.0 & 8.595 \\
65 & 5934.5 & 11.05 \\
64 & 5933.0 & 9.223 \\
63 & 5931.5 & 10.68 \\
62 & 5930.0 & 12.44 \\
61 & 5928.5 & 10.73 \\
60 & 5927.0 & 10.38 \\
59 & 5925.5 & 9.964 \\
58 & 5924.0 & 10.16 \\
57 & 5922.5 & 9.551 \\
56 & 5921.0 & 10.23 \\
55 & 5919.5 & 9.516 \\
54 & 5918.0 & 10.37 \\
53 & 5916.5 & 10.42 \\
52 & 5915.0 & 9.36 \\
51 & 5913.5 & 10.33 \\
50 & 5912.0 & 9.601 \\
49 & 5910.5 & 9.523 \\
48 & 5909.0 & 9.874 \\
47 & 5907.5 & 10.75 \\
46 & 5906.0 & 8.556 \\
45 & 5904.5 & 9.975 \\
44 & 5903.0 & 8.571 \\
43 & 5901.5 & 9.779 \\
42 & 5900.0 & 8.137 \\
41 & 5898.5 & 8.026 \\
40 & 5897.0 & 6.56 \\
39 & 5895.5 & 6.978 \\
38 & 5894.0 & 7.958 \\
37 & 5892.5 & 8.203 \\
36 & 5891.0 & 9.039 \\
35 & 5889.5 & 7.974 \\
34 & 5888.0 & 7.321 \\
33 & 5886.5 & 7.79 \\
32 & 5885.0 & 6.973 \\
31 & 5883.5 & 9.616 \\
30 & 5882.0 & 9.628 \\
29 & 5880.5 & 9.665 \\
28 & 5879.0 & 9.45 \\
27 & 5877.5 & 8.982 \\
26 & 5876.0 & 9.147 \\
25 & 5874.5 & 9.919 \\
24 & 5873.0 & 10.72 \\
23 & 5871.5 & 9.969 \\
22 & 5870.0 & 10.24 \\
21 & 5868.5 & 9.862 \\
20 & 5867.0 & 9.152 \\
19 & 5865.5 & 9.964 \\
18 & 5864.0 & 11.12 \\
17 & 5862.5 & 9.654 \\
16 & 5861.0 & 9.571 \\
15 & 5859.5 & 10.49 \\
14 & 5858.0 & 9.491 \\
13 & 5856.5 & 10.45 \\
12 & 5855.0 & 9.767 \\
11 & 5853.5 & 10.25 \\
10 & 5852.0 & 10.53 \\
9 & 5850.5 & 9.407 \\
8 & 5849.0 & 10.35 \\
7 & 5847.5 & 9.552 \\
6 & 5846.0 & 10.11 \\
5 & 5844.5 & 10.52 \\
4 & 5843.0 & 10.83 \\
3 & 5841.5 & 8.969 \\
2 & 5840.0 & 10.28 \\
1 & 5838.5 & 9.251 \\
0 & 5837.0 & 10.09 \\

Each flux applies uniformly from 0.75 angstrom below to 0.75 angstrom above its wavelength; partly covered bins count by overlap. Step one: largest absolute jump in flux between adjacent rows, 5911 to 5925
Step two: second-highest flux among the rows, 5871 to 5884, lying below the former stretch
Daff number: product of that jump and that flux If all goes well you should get 11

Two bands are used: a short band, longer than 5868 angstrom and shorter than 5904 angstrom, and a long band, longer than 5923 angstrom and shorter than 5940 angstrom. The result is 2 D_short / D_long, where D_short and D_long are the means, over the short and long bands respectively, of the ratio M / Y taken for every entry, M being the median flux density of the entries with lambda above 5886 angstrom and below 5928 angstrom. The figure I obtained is 2.4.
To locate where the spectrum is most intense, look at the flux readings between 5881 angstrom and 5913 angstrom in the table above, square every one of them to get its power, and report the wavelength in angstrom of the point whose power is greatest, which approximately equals 5907.5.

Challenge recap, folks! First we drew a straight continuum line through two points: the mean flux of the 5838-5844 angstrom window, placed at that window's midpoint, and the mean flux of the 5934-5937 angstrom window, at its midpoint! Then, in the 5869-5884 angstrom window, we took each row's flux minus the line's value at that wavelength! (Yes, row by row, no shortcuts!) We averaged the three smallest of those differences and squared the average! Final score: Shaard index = 0.4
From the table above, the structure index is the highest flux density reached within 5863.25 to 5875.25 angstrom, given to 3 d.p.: 11.120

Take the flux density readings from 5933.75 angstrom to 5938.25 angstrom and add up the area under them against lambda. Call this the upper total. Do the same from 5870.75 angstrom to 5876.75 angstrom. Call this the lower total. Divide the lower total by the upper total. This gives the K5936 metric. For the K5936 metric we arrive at 1.3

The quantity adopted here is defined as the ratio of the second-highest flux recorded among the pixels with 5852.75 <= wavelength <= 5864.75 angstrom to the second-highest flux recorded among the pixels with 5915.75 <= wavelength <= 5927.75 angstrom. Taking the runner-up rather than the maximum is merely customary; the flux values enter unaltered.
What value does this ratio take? 1.01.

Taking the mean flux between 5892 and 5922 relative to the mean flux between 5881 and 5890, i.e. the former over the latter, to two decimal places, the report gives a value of 1.11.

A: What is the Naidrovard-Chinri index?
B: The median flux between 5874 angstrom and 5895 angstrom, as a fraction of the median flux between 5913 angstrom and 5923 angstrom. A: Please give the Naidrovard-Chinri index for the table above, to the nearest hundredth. 0.88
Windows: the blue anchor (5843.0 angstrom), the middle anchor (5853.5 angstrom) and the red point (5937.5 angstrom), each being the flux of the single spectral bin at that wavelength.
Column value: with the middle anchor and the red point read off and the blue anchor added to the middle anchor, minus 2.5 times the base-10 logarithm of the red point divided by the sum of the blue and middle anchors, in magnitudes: 0.82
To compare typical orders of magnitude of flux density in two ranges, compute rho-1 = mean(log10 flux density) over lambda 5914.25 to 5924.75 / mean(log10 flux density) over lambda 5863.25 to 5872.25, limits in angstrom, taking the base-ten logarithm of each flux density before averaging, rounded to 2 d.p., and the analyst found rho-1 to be 1.00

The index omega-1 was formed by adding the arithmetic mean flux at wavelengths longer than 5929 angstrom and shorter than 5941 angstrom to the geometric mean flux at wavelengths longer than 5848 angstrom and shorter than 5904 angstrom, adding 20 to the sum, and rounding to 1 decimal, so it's 39.3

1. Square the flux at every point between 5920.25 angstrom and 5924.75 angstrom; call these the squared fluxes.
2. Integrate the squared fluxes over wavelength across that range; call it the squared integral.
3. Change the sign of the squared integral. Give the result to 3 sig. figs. -449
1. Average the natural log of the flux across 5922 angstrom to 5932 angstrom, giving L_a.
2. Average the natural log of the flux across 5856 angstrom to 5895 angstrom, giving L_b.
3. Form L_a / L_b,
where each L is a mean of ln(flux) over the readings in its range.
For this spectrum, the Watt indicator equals 1.06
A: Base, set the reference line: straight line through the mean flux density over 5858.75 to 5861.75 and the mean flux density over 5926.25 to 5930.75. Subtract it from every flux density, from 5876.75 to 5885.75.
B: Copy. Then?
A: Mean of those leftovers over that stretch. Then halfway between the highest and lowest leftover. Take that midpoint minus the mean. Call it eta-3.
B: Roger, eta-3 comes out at -0.76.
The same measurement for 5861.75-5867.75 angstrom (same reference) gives 0.15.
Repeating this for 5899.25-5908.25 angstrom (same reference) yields 0.15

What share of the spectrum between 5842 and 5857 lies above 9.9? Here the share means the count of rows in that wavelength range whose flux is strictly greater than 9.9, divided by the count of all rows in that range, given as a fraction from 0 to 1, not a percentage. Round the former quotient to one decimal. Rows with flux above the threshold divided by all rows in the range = 0.7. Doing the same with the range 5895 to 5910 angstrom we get 0.2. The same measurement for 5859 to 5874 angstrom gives 0.6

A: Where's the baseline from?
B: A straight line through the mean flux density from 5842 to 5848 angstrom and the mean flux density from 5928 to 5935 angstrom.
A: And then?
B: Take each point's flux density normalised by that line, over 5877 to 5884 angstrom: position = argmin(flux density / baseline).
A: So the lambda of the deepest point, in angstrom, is 5877.5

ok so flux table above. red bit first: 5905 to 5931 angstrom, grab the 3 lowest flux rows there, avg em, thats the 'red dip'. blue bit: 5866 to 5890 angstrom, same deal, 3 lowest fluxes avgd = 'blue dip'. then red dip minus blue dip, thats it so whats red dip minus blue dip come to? 1.8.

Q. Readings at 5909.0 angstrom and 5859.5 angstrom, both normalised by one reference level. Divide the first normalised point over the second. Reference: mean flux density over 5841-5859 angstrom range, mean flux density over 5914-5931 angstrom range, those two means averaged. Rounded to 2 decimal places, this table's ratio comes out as 0.94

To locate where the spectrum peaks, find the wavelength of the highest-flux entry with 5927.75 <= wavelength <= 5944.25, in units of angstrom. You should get 5930.0 angstrom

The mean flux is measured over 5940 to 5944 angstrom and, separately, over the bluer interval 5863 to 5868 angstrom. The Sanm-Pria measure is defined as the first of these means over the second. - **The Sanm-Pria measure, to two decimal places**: 0.97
